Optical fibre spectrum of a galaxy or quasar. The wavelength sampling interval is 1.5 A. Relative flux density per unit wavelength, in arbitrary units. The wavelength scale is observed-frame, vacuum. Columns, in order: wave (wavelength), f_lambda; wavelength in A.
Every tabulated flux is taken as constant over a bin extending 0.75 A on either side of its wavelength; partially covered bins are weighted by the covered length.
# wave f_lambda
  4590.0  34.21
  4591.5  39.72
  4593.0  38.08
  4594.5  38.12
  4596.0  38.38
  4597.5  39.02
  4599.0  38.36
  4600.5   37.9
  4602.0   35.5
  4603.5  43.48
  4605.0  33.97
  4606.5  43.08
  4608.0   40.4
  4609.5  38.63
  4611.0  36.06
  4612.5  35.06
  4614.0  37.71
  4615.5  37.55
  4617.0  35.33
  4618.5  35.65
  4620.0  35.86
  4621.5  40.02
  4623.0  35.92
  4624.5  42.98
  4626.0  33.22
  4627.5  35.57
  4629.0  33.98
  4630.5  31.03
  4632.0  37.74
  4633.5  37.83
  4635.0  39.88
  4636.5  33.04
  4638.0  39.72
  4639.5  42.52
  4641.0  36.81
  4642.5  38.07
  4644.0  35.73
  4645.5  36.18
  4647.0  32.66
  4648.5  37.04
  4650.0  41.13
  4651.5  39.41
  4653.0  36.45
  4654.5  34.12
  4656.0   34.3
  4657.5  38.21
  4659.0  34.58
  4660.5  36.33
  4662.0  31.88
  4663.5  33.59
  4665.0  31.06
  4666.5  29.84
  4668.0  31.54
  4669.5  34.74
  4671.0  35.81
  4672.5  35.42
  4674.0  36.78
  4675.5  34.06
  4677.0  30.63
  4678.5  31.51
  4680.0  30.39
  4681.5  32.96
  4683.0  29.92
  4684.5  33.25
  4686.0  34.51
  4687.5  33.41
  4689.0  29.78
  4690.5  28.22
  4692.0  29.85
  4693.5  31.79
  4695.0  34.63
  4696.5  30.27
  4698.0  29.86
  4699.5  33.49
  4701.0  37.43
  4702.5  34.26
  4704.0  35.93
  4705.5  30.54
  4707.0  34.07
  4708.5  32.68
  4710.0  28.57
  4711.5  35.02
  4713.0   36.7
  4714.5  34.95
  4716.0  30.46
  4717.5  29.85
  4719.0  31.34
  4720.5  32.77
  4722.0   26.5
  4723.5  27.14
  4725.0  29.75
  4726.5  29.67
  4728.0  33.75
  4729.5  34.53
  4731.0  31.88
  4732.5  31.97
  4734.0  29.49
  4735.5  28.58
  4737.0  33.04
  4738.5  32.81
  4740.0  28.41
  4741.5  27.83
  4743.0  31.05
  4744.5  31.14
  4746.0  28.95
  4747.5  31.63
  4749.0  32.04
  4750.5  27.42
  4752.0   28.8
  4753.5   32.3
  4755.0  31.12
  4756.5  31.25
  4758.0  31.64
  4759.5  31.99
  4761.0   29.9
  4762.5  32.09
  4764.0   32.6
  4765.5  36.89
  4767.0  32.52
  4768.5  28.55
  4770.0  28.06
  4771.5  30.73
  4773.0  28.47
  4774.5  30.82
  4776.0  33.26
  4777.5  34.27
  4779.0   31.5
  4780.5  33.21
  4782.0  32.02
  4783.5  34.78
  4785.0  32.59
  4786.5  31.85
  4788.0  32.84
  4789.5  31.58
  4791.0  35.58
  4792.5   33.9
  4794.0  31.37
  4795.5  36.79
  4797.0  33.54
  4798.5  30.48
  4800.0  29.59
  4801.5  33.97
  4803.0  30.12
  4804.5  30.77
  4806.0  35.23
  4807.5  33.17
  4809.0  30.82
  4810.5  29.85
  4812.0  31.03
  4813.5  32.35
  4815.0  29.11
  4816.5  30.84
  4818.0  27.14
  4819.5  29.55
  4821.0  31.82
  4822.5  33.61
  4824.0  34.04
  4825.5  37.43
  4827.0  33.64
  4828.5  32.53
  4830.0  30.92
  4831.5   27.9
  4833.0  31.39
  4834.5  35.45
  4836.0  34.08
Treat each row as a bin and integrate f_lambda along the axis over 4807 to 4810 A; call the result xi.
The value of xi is 95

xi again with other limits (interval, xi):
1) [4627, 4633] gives 208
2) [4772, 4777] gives 155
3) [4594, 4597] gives 115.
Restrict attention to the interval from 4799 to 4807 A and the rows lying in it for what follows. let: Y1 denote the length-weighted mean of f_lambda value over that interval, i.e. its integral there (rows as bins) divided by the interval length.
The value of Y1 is 31.9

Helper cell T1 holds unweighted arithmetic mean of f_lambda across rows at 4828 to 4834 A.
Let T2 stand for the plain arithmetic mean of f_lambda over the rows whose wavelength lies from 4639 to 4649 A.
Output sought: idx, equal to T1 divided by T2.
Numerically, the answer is 0.83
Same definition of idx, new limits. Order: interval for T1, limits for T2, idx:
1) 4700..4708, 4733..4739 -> 1.11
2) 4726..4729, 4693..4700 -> 0.99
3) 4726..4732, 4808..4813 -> 1.06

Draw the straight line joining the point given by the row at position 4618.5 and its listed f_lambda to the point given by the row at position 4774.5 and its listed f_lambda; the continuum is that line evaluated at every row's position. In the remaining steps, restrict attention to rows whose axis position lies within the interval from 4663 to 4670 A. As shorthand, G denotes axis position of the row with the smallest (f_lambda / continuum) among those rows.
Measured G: 4666.5 A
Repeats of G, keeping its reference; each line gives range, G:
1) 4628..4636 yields 4630.5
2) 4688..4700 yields 4690.5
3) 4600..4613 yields 4605.0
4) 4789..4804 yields 4800.0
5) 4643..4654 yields 4647.0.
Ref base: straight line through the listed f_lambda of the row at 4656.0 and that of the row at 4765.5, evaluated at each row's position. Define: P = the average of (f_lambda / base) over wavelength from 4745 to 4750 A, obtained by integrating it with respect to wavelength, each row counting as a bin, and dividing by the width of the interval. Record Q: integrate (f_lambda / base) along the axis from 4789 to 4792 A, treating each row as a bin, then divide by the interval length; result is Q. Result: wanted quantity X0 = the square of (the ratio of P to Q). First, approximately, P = 0.84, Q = 0.90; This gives 0.87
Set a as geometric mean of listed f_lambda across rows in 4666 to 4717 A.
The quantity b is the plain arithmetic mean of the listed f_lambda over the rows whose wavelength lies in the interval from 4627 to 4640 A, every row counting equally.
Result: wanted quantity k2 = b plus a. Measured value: 69.5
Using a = 32.6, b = 36.8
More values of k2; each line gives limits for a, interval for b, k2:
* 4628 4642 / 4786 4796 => 70.2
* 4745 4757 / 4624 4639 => 66.9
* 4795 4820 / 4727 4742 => 62.6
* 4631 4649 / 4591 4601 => 75.7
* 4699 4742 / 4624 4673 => 67.5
